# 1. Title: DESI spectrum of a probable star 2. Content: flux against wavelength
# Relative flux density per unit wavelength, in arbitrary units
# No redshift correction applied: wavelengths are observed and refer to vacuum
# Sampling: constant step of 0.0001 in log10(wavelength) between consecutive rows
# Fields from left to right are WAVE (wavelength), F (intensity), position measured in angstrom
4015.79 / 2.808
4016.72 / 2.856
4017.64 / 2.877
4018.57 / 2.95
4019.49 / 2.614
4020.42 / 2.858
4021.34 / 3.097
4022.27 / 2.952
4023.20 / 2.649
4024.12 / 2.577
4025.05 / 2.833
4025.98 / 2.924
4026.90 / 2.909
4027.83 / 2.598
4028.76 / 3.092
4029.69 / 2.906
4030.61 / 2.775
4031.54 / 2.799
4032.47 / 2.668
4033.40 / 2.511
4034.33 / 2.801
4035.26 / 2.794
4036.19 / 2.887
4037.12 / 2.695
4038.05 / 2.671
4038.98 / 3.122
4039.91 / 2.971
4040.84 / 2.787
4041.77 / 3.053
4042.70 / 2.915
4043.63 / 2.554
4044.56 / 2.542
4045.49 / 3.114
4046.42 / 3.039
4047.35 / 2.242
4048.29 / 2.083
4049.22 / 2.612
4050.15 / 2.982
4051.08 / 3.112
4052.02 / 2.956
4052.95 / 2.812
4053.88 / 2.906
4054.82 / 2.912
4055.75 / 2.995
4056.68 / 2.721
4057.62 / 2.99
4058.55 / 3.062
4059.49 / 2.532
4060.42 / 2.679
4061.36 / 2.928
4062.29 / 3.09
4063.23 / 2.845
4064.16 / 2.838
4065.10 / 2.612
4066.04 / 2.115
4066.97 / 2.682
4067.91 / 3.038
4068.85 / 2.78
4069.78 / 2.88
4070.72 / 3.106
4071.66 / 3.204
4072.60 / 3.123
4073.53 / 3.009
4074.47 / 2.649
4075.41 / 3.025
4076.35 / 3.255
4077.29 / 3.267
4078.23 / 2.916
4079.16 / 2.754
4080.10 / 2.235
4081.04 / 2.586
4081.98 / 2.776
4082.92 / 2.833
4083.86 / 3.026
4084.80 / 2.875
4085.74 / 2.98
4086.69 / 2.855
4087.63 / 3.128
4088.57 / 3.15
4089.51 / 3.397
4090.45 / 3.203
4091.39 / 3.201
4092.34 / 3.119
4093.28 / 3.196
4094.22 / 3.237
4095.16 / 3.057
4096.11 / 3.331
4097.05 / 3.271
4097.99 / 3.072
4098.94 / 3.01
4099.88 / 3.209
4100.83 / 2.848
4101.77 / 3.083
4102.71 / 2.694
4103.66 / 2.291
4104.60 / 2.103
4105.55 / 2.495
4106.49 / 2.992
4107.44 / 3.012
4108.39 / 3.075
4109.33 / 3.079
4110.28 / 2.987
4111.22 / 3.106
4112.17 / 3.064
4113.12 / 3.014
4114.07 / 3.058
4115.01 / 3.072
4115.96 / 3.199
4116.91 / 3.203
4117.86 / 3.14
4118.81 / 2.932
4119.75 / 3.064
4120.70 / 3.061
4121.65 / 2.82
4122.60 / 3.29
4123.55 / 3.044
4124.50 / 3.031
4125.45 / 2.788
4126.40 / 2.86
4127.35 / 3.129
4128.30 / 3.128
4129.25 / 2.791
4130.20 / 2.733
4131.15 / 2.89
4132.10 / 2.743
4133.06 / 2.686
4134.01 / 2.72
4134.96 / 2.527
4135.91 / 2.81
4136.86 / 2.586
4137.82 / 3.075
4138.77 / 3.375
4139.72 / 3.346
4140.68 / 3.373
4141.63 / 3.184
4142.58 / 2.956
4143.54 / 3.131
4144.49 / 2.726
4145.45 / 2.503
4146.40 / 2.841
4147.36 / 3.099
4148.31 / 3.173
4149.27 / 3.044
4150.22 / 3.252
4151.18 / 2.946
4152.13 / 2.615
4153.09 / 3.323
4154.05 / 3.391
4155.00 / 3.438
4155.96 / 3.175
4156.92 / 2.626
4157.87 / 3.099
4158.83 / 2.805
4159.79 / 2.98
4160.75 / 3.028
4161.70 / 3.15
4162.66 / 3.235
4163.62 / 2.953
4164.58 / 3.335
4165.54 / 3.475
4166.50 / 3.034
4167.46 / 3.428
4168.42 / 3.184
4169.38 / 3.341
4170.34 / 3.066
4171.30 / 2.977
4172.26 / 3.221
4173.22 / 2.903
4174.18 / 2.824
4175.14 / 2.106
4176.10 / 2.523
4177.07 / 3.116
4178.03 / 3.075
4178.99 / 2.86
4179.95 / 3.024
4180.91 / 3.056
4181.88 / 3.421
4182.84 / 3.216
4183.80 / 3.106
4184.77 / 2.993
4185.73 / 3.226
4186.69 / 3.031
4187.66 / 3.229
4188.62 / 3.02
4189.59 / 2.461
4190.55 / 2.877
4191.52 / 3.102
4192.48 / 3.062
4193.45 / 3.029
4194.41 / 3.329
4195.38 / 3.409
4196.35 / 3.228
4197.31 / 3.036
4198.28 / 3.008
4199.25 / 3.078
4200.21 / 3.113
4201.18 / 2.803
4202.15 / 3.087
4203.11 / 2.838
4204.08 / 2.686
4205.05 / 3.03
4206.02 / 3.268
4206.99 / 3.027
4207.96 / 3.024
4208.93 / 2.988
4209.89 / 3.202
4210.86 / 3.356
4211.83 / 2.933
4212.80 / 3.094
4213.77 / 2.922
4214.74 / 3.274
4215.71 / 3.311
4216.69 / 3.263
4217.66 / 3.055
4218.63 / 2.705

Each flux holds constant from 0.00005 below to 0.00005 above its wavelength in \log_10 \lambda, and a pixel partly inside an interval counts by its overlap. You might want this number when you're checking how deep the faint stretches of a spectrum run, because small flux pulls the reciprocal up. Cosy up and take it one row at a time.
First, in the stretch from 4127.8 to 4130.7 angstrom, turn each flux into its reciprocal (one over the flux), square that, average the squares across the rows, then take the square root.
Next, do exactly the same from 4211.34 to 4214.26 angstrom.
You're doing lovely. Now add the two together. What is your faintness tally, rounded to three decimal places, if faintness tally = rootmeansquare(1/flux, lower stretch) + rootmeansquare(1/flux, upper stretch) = 0.684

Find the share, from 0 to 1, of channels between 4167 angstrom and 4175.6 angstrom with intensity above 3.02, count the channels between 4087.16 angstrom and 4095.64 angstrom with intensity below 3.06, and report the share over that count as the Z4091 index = 0.56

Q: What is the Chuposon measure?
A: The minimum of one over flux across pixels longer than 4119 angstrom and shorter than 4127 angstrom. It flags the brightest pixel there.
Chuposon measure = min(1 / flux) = 0.304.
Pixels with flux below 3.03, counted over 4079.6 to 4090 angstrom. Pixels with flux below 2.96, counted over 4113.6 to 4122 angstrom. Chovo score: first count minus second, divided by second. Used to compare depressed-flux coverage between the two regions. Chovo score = 3.0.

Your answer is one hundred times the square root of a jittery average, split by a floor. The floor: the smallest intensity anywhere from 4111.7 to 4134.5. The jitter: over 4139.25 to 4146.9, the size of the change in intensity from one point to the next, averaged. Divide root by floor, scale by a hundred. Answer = 17.7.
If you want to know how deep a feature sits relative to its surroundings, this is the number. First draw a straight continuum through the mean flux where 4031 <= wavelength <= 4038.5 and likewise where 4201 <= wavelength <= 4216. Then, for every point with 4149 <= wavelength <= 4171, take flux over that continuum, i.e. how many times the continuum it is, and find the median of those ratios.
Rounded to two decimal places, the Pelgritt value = 1.06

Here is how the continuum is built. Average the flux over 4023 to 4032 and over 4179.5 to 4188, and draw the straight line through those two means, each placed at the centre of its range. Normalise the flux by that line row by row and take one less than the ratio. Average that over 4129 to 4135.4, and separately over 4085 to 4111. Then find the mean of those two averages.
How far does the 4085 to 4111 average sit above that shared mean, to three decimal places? 0.058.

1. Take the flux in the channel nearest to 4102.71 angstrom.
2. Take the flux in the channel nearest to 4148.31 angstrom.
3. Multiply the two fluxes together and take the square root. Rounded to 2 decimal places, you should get 2.92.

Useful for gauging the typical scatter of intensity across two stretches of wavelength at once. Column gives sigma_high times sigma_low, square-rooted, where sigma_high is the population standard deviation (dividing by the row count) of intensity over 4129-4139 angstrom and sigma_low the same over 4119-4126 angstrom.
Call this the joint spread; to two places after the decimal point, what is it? 0.19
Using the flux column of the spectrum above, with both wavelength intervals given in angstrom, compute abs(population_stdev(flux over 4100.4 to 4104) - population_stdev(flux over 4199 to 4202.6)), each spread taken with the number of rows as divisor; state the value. 0.16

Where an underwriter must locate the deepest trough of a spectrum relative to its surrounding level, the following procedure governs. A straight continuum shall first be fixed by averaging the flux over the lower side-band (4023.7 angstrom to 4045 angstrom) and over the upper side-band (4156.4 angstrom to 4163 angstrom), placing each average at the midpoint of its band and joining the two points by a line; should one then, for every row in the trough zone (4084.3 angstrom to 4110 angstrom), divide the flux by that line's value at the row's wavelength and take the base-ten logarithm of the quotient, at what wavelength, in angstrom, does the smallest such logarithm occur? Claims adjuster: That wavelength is 4104.60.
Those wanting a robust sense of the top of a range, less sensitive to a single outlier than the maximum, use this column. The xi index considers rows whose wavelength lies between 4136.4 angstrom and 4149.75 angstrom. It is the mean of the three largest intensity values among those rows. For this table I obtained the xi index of 3.36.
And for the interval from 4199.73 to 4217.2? 3.31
